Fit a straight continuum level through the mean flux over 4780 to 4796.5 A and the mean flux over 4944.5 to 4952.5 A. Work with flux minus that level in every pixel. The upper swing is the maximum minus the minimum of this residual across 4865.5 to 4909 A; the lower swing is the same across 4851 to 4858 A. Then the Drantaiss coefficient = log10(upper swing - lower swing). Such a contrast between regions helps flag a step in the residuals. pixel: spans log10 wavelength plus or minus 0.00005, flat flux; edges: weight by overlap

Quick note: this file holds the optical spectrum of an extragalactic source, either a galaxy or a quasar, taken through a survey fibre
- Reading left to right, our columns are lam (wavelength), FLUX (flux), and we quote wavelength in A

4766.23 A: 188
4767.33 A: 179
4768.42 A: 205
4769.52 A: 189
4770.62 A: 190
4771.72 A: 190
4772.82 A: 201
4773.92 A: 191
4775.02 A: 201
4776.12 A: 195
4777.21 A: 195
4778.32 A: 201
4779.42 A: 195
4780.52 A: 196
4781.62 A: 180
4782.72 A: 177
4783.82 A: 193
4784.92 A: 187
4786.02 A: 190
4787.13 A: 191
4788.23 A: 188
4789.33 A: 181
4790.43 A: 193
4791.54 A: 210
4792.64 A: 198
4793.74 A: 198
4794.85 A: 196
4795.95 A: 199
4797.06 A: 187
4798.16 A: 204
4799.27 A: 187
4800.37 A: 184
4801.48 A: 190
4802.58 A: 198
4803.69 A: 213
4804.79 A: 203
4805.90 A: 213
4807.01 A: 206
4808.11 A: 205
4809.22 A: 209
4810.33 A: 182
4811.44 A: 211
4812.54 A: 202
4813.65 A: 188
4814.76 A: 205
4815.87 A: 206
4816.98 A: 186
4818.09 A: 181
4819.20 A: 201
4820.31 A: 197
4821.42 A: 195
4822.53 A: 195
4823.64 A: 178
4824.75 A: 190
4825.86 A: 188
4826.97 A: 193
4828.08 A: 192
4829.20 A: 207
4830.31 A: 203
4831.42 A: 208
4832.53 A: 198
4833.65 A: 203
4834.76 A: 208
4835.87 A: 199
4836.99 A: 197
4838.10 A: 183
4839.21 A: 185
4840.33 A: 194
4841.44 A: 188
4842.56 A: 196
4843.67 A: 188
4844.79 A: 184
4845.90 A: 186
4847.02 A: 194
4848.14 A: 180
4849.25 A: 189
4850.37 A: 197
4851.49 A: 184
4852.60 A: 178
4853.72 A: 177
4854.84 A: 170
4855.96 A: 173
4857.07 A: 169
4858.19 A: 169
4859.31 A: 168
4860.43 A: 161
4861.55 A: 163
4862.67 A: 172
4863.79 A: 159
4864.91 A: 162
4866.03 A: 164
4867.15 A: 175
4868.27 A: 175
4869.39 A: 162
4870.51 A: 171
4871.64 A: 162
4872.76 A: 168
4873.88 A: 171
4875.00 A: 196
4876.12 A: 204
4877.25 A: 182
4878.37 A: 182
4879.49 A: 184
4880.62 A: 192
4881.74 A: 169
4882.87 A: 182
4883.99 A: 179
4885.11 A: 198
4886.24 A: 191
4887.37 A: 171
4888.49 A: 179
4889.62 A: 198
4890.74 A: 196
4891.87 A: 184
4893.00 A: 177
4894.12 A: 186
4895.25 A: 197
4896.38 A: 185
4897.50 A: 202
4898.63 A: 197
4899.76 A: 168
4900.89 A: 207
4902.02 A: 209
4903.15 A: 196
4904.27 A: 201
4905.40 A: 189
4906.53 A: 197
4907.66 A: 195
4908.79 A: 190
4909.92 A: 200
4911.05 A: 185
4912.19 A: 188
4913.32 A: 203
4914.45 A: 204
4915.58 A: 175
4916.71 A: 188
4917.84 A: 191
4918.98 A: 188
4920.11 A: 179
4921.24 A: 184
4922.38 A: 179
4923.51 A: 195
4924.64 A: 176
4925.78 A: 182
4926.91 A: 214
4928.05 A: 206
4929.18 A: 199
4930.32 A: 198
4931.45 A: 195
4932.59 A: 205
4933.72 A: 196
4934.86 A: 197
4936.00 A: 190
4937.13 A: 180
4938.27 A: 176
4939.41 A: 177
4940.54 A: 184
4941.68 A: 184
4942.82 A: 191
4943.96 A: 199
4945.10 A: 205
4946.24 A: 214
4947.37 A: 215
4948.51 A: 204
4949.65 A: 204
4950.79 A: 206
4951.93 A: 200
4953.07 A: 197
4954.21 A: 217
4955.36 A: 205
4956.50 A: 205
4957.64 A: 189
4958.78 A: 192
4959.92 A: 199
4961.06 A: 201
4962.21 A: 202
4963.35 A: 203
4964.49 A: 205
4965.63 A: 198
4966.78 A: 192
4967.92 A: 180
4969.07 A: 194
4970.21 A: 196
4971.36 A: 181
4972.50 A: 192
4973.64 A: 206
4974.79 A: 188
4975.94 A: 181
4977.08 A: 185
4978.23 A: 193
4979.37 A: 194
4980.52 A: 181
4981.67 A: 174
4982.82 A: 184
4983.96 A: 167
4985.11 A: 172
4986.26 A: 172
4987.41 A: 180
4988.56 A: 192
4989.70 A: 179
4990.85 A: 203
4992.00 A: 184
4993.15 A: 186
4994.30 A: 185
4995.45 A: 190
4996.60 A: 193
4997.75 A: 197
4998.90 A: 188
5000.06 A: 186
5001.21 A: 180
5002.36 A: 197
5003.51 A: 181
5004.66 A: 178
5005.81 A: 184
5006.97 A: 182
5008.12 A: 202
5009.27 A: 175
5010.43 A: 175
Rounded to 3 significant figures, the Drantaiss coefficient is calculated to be 1.46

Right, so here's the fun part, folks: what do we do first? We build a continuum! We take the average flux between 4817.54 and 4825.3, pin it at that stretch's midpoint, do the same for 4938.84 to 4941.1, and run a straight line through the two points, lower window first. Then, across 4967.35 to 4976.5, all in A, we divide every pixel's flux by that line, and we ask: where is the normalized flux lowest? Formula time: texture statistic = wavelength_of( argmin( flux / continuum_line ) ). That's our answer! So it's 4967.92 A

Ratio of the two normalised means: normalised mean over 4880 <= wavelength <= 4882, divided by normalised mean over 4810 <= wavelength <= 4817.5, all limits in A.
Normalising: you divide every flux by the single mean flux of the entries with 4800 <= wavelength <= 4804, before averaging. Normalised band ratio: 0.92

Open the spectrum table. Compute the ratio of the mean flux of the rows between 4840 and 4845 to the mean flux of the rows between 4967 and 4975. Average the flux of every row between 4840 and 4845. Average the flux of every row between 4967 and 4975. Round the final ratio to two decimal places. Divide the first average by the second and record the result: 0.99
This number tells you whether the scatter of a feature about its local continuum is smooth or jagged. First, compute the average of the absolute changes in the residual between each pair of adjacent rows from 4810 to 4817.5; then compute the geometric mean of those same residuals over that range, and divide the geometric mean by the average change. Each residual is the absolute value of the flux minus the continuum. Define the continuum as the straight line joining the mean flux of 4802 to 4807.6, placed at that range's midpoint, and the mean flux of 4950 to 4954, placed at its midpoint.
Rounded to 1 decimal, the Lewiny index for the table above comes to 0.4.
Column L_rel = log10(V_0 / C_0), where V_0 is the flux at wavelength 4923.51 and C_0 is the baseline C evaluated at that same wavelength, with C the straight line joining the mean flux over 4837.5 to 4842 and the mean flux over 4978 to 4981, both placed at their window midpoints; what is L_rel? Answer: 0.014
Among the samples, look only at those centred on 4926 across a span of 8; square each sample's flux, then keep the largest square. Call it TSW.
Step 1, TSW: 45796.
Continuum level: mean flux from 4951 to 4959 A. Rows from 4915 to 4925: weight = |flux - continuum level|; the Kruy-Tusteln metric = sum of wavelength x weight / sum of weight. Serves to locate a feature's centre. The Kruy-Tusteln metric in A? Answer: 4920.1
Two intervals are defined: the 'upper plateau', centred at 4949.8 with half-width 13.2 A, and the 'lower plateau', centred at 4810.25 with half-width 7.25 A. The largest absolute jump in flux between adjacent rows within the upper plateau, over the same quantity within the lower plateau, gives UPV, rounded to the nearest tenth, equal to 0.7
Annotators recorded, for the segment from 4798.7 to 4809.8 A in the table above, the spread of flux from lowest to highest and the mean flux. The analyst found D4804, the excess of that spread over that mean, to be -172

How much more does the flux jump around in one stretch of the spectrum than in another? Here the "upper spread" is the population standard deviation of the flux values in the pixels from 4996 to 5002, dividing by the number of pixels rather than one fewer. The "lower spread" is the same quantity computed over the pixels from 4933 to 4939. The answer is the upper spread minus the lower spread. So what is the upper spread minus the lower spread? -3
